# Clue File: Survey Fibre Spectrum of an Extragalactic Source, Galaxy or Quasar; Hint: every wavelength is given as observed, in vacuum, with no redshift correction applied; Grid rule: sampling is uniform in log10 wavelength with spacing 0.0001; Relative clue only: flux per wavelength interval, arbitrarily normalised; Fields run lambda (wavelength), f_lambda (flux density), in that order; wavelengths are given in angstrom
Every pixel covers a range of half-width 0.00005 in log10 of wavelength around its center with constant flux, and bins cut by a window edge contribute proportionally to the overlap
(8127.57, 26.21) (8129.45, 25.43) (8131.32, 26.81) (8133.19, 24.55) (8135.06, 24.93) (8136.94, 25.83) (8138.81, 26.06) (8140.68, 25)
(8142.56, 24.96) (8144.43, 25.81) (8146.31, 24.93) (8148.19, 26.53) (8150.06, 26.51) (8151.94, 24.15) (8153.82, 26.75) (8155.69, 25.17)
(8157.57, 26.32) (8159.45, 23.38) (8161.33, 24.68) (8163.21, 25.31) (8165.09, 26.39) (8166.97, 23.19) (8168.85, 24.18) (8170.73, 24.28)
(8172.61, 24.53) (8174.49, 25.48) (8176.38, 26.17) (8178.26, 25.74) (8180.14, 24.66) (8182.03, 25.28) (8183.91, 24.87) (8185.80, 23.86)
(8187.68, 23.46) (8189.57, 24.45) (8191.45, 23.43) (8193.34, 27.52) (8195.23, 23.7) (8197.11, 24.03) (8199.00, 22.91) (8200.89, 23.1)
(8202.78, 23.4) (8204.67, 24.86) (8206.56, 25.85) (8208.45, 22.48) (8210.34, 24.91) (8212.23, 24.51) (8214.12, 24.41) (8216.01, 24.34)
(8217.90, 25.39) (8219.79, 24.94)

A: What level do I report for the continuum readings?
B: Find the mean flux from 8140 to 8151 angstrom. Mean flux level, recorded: 25.6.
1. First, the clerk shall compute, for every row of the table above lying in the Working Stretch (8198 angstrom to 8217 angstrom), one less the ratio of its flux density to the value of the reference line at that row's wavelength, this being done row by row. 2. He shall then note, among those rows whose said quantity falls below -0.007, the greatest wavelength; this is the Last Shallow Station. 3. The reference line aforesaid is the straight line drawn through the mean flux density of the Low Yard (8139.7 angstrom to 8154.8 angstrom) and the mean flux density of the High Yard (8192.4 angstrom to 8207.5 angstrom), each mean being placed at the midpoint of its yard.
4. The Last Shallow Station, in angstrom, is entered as 8216.01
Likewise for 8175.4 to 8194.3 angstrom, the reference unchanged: 8193.34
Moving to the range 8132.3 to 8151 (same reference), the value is 8150.06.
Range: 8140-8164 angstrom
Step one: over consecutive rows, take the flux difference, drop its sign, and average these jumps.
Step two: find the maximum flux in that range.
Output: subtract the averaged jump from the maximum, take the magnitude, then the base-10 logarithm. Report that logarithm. 1.41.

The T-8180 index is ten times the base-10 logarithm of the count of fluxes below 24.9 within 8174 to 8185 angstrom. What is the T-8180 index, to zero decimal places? 3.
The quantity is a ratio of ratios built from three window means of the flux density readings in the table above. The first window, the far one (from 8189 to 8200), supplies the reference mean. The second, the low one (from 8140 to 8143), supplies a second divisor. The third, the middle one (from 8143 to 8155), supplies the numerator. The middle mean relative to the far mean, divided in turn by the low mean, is 0.0424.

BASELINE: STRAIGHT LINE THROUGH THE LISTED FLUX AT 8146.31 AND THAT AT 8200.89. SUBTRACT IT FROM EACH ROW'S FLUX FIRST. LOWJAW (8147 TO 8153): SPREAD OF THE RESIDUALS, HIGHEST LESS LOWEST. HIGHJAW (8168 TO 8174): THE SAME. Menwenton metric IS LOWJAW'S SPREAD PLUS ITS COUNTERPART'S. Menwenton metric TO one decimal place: 2.8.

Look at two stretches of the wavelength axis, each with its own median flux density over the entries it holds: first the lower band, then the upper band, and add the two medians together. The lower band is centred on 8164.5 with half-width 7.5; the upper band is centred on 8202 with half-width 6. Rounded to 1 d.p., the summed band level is 48.2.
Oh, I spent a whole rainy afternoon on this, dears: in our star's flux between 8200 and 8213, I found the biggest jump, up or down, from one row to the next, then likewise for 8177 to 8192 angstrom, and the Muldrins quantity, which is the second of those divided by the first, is 0.32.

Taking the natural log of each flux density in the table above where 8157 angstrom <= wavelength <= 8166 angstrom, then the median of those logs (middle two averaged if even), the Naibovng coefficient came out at 3.231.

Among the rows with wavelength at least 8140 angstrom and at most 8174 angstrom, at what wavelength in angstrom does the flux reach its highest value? 8153.82 angstrom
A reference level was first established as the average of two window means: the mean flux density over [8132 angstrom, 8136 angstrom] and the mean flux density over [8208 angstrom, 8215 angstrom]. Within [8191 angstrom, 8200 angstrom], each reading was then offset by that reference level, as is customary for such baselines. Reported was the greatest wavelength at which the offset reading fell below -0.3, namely 8199.00 angstrom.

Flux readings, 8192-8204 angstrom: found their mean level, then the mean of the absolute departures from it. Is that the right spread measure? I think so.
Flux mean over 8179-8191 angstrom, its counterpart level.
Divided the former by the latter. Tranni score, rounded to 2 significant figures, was 0.047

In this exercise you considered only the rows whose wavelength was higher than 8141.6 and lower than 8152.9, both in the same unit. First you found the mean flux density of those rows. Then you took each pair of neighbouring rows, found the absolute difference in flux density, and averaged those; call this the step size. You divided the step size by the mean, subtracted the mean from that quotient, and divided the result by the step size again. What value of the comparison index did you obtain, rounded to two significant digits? -22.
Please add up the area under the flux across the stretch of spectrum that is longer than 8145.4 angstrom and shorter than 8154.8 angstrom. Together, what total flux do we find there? 242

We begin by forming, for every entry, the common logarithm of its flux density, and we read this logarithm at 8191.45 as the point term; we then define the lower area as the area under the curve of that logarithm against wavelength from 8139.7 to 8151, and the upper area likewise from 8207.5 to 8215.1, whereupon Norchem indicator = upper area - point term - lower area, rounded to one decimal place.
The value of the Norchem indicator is -6.8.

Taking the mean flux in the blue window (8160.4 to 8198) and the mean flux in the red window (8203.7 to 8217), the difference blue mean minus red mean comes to 0.3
